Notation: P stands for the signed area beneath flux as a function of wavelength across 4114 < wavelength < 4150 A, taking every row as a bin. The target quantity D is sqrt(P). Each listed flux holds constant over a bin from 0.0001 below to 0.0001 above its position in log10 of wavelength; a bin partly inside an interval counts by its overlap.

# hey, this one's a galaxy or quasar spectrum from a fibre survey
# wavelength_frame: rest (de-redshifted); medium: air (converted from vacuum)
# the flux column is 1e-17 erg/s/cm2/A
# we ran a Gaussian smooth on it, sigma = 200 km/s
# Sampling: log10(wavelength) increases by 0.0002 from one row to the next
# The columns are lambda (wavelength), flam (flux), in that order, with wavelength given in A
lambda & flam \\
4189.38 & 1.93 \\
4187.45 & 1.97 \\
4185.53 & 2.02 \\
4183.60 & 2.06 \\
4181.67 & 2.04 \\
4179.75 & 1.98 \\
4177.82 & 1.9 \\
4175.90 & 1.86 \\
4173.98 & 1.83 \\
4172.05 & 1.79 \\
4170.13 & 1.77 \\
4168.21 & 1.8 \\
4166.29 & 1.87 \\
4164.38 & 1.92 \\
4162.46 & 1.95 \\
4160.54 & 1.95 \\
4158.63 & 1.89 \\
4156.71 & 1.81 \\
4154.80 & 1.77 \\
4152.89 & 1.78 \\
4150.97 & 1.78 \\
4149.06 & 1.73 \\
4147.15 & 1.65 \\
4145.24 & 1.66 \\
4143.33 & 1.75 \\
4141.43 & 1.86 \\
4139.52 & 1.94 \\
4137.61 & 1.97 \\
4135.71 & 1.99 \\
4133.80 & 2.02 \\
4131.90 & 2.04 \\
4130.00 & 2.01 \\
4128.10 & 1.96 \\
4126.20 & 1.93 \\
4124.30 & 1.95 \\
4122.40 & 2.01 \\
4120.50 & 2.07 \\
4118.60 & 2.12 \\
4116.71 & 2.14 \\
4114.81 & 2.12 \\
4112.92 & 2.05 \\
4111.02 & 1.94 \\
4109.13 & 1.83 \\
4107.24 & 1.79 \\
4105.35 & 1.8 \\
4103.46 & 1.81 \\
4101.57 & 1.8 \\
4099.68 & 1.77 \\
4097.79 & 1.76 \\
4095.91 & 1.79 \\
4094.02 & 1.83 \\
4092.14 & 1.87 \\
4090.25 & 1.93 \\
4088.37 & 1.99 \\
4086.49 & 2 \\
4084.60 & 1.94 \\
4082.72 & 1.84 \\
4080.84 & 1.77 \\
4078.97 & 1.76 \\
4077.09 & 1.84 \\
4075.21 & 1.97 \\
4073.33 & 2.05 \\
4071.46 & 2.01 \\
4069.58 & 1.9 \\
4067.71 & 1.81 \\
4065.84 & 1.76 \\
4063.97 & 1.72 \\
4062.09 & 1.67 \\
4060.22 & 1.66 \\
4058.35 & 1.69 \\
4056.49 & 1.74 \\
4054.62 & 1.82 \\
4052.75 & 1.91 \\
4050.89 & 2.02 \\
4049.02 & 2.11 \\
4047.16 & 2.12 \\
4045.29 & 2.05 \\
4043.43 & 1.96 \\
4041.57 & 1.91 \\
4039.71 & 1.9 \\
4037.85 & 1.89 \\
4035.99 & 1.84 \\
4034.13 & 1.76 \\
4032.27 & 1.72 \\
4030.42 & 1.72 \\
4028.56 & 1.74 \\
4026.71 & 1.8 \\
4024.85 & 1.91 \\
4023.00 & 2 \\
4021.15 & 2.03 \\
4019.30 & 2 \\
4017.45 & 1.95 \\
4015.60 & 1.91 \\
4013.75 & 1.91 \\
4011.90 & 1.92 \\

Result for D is 8.36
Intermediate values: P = 69.9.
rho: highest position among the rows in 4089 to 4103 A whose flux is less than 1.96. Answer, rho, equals 4101.57 A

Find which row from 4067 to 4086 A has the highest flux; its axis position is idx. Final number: 4073.33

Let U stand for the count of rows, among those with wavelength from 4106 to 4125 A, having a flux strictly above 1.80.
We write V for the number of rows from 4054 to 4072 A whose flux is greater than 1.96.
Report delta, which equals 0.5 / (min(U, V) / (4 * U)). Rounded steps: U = 9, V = 1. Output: 18.0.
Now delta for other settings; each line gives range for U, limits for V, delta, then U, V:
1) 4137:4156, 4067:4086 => 2.0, 3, 3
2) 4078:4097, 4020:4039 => 7.0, 7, 2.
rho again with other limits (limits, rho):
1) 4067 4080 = 4078.97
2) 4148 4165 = 4164.38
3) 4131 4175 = 4173.98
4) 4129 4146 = 4145.24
